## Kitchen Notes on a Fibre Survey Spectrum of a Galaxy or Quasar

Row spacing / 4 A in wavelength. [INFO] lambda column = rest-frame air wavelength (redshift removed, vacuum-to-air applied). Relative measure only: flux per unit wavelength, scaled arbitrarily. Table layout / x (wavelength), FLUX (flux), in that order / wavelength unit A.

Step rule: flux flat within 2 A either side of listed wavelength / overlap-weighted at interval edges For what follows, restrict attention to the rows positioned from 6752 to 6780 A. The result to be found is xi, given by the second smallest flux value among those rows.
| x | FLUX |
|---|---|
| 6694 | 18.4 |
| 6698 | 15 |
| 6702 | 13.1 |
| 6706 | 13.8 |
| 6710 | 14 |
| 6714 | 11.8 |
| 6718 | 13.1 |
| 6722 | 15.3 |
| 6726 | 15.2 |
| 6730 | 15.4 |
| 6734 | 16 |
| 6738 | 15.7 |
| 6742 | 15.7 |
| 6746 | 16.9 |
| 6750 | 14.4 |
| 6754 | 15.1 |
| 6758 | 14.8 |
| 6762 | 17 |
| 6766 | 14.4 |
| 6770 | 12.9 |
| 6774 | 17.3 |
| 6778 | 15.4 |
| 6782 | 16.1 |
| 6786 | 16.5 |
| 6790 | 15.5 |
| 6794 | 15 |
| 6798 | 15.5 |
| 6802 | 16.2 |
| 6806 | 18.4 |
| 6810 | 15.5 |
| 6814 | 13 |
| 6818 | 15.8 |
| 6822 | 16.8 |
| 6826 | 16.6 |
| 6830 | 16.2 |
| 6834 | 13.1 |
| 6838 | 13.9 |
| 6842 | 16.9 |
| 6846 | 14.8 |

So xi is 14.4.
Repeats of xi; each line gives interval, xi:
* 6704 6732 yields 13.1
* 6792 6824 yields 15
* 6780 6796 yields 15.5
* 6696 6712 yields 13.8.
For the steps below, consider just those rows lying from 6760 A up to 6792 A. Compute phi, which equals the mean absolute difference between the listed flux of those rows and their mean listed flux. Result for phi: 1.09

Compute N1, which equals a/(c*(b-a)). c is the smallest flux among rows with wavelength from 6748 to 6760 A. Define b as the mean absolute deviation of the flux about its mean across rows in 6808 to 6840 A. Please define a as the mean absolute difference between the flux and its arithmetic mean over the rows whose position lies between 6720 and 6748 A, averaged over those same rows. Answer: 0.03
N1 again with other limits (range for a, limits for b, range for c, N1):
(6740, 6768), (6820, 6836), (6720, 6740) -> 0.16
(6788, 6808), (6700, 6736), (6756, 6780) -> 0.37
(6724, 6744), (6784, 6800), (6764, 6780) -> 0.09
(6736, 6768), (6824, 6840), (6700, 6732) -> 0.11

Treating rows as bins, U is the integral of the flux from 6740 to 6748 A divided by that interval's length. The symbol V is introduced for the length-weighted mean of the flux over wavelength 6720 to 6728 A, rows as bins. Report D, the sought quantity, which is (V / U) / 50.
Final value 0.0187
